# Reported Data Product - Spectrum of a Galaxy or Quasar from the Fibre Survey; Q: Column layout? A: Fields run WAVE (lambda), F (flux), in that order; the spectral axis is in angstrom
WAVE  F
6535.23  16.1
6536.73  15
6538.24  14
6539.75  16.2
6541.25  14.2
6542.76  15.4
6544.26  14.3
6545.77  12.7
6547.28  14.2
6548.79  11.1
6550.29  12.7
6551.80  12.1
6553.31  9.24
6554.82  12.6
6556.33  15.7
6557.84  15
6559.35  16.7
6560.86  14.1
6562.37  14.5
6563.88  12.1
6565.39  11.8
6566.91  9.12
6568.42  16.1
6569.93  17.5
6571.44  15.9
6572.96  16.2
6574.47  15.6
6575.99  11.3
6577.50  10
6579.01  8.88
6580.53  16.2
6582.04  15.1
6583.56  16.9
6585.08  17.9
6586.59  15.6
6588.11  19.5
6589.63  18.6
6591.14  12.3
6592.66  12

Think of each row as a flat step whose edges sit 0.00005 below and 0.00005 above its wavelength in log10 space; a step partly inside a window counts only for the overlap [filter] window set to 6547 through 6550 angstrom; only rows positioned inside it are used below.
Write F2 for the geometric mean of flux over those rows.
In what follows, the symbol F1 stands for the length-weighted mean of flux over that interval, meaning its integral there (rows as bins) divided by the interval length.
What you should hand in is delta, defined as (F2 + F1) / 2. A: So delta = 12.5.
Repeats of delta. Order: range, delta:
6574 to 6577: 13.1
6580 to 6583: 15.7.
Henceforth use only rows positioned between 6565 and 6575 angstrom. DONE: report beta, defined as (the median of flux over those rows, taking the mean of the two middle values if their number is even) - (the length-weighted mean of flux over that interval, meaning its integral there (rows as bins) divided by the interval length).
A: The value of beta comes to 1.2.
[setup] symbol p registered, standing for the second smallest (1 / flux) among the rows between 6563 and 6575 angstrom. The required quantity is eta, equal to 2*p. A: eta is 0.123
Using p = 0.062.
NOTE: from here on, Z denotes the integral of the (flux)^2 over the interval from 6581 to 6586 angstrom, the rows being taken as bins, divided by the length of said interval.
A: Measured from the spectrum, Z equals 276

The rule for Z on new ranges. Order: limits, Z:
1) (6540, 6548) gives 205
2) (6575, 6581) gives 140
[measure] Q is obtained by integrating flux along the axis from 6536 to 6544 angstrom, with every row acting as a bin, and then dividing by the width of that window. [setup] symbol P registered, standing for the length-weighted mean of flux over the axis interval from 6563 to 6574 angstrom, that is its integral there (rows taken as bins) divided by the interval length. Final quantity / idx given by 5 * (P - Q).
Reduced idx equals -4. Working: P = 14.1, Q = 15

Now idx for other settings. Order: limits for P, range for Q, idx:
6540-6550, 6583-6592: -15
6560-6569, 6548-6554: 8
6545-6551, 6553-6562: -7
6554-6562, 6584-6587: -11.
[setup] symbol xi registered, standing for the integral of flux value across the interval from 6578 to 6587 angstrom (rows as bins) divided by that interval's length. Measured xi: 14.9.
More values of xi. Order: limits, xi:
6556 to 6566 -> 14.3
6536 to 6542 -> 14.8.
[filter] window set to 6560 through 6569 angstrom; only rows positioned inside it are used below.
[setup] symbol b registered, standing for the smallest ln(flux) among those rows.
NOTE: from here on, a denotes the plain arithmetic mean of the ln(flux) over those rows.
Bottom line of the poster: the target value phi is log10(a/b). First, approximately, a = 2.55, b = 2.21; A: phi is 0.061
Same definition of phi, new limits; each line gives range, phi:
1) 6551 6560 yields 0.066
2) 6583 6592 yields 0.049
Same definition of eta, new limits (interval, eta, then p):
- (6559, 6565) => 0.138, 0.069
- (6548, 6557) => 0.157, 0.079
